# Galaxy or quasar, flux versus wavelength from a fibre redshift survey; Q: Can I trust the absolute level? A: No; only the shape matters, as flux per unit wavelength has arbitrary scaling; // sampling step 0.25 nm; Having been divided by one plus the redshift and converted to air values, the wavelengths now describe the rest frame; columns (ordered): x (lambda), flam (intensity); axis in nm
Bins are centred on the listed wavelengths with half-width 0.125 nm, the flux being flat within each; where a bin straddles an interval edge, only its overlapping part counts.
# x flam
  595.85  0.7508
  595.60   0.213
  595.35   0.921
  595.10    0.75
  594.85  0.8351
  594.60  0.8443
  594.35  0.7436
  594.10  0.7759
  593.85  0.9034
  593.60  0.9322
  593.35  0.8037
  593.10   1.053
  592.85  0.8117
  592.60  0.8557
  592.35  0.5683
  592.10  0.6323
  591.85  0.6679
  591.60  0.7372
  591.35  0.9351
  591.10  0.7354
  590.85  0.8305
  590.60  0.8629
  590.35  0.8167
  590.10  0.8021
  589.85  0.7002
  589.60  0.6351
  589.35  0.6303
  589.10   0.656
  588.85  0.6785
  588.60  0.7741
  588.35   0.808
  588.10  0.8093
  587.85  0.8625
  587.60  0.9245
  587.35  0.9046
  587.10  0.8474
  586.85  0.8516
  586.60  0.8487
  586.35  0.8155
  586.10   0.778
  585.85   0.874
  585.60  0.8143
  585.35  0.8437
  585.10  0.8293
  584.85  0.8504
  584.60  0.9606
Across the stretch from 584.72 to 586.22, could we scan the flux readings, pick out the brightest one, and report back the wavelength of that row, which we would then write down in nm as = 585.85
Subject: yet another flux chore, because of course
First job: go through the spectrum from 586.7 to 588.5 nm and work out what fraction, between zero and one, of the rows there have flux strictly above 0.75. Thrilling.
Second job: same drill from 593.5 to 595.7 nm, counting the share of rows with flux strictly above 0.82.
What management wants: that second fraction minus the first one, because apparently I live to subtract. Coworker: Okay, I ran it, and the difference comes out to -0.44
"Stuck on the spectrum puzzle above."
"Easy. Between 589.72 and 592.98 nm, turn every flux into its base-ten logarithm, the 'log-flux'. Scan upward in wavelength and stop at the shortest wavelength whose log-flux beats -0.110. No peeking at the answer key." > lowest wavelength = 590.10 nm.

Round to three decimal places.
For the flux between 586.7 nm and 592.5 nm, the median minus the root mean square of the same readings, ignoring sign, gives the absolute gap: 0.027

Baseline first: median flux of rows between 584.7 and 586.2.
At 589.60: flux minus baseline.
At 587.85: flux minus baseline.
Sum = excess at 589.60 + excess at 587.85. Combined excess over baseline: -0.175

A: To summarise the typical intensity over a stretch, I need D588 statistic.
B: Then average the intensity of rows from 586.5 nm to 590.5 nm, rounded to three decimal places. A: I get 0.784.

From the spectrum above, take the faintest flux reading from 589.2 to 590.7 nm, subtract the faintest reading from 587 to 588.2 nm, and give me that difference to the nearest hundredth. -0.18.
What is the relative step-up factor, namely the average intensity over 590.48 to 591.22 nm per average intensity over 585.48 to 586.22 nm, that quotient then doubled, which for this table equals 2.0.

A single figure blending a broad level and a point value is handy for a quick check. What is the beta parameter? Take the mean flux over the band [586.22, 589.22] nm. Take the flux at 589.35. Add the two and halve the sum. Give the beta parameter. 0.72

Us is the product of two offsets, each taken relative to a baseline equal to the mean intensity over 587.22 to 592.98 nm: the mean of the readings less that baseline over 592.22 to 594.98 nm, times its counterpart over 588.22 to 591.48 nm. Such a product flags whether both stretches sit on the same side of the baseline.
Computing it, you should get -0.0005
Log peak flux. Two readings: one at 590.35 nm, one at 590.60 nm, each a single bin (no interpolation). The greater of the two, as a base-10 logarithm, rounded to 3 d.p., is -0.064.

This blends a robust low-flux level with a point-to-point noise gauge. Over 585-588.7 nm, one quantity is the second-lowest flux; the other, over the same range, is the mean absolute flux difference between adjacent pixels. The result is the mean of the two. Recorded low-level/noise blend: 0.407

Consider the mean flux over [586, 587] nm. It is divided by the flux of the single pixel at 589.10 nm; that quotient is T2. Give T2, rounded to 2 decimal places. 1.26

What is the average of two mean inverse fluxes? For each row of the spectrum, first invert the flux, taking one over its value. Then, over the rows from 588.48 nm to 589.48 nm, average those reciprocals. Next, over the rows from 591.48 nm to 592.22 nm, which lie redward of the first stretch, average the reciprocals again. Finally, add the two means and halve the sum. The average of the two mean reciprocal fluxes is 1.47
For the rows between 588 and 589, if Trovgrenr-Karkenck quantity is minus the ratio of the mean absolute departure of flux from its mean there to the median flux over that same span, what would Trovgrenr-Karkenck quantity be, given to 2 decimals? -0.06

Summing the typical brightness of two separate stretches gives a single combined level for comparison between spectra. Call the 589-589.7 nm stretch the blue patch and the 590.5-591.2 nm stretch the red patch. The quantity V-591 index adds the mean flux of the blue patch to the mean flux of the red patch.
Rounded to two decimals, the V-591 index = 1.45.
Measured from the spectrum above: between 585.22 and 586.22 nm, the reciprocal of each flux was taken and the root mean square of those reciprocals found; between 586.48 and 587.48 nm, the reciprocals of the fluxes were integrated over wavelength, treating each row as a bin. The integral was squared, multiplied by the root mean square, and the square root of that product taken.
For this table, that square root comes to 1.3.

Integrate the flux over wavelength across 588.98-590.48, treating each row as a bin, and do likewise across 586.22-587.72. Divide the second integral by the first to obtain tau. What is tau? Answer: 1.22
